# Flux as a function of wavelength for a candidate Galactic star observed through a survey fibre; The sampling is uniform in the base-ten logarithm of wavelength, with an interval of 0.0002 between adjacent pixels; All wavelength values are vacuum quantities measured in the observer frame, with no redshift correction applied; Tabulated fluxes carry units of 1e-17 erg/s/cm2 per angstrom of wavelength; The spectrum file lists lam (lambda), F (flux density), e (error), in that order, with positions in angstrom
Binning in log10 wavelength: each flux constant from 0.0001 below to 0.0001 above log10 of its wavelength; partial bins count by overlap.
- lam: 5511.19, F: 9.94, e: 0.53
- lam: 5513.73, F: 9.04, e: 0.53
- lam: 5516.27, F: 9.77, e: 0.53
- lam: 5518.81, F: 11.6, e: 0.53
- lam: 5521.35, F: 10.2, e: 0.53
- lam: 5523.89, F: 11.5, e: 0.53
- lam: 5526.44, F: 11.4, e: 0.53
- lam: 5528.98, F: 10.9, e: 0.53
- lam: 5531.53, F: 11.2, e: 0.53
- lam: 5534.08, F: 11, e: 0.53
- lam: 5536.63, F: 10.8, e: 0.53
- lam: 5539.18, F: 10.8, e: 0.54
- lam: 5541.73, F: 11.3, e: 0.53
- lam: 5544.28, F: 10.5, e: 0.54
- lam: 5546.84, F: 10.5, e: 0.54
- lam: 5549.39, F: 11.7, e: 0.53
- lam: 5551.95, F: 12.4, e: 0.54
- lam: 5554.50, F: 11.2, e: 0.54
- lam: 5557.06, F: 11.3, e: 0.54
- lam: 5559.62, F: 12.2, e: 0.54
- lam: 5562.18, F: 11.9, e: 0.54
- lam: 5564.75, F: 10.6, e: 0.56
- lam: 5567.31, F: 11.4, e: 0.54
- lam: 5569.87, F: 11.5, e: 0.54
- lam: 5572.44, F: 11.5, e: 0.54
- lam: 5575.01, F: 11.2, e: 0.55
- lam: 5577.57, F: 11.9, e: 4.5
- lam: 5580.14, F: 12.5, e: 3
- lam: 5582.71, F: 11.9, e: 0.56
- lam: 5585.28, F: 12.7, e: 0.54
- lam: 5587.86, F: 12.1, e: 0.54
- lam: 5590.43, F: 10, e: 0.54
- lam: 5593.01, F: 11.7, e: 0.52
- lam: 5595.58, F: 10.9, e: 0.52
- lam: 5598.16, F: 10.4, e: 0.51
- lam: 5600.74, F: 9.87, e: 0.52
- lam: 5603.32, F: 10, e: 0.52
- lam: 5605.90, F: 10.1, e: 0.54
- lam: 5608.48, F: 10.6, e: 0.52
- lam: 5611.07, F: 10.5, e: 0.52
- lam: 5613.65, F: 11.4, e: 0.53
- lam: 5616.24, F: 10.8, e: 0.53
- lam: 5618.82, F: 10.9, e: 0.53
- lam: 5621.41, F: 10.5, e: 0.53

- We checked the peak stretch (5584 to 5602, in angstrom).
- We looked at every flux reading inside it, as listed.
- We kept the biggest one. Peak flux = 12.7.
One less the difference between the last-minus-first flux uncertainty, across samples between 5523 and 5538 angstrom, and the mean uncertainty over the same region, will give 1.53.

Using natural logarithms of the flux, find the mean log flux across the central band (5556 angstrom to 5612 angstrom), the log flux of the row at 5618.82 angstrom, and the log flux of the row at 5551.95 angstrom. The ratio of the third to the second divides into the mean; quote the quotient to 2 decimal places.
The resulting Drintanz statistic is 2.29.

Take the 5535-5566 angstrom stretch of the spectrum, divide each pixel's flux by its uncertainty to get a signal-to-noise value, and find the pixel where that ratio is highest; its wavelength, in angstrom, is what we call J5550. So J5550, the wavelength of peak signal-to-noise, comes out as 5551.95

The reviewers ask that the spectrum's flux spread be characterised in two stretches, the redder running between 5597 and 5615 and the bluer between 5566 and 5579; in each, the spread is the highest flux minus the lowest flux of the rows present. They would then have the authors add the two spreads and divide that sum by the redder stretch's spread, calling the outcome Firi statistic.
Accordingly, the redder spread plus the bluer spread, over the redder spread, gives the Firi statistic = 1.46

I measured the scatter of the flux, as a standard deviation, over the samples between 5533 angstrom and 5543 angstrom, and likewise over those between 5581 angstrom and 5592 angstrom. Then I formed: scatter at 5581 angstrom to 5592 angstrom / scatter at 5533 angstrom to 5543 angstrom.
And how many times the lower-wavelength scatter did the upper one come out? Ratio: 4.9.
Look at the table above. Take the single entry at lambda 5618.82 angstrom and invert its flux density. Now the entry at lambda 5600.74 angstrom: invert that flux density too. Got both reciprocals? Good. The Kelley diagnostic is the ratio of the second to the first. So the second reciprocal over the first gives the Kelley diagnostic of 1.10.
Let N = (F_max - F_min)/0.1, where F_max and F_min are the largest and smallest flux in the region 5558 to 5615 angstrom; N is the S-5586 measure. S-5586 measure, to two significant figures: 28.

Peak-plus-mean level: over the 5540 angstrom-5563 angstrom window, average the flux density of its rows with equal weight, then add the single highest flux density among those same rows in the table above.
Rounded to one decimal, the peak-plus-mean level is 23.8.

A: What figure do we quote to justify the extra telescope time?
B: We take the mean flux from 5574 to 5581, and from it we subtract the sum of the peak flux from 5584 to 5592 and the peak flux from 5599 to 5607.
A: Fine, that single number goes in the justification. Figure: -10.9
